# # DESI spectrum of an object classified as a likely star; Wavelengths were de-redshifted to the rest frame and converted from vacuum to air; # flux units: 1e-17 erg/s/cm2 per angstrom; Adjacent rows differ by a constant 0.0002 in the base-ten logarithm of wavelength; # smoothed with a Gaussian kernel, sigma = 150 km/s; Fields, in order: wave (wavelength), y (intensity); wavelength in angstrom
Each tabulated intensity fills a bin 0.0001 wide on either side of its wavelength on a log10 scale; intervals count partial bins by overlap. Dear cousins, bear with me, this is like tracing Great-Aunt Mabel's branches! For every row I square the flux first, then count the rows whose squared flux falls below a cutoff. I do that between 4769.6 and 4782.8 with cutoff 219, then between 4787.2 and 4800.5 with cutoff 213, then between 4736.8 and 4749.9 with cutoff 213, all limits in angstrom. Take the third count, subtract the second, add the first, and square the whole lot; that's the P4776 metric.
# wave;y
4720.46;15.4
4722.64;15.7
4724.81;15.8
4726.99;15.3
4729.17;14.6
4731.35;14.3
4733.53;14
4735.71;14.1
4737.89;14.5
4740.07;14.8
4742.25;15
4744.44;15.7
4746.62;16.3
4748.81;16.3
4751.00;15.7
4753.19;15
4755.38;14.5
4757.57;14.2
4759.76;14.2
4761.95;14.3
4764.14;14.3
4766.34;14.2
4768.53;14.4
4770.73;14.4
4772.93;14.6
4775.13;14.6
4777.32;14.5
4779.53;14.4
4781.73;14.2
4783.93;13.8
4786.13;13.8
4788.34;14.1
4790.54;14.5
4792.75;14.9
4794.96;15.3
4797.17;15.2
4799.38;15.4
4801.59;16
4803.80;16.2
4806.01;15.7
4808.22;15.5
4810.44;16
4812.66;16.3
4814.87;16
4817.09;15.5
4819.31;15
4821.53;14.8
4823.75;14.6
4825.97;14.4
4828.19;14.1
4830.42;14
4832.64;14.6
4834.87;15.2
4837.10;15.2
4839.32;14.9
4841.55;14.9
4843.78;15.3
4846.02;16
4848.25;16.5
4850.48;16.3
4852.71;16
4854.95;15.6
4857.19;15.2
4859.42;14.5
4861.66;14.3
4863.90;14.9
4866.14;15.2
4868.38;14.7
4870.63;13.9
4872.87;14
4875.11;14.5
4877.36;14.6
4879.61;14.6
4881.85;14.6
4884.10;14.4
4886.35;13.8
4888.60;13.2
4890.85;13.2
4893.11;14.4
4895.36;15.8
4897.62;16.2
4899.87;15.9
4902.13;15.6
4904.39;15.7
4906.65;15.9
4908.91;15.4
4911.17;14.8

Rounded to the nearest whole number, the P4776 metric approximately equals 25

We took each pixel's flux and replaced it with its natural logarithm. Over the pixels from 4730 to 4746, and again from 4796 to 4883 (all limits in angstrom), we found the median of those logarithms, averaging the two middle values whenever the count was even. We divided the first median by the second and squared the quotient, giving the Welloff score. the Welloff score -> 0.97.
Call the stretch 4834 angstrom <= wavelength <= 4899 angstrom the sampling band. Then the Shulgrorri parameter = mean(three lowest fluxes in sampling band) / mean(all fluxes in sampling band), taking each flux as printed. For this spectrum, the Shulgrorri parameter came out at 0.900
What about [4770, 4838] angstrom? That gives 0.929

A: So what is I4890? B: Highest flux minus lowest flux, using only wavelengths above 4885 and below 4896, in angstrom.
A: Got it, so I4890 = 2.6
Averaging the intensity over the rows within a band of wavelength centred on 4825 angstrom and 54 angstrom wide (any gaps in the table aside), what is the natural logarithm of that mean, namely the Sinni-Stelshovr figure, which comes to 2.73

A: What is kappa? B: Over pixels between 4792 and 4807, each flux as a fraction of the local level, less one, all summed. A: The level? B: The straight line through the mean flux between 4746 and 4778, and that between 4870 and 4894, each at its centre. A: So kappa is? 0.47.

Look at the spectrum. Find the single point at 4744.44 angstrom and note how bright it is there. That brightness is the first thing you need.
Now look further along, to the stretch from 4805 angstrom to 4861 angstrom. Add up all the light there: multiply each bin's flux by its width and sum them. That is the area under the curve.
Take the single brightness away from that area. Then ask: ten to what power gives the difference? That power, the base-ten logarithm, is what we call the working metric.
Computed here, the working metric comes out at 2.92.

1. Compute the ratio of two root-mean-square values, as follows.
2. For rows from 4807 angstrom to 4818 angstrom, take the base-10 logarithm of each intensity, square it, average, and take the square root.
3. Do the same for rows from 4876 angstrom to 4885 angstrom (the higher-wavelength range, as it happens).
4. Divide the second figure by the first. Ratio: 0.97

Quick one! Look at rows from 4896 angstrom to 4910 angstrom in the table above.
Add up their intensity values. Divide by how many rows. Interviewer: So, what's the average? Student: 15.8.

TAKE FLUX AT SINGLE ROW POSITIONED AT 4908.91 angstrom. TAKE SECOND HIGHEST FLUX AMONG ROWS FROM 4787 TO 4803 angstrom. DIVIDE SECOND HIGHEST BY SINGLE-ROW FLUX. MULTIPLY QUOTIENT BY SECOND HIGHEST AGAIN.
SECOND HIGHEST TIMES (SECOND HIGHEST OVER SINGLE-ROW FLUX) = 15.4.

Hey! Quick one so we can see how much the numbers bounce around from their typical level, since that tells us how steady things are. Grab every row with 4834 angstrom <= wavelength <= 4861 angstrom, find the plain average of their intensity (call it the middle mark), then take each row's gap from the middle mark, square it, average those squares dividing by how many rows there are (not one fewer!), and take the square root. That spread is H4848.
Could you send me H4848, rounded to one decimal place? 0.6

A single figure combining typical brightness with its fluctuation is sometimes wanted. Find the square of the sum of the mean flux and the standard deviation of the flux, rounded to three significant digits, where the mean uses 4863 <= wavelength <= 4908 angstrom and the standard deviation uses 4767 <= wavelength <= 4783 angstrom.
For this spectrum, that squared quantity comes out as 222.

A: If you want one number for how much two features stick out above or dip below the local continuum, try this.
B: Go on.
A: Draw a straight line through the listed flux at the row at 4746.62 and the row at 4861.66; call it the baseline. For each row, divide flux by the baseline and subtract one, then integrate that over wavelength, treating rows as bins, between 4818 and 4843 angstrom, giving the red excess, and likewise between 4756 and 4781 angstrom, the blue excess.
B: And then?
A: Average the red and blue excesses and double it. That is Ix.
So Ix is -2.6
